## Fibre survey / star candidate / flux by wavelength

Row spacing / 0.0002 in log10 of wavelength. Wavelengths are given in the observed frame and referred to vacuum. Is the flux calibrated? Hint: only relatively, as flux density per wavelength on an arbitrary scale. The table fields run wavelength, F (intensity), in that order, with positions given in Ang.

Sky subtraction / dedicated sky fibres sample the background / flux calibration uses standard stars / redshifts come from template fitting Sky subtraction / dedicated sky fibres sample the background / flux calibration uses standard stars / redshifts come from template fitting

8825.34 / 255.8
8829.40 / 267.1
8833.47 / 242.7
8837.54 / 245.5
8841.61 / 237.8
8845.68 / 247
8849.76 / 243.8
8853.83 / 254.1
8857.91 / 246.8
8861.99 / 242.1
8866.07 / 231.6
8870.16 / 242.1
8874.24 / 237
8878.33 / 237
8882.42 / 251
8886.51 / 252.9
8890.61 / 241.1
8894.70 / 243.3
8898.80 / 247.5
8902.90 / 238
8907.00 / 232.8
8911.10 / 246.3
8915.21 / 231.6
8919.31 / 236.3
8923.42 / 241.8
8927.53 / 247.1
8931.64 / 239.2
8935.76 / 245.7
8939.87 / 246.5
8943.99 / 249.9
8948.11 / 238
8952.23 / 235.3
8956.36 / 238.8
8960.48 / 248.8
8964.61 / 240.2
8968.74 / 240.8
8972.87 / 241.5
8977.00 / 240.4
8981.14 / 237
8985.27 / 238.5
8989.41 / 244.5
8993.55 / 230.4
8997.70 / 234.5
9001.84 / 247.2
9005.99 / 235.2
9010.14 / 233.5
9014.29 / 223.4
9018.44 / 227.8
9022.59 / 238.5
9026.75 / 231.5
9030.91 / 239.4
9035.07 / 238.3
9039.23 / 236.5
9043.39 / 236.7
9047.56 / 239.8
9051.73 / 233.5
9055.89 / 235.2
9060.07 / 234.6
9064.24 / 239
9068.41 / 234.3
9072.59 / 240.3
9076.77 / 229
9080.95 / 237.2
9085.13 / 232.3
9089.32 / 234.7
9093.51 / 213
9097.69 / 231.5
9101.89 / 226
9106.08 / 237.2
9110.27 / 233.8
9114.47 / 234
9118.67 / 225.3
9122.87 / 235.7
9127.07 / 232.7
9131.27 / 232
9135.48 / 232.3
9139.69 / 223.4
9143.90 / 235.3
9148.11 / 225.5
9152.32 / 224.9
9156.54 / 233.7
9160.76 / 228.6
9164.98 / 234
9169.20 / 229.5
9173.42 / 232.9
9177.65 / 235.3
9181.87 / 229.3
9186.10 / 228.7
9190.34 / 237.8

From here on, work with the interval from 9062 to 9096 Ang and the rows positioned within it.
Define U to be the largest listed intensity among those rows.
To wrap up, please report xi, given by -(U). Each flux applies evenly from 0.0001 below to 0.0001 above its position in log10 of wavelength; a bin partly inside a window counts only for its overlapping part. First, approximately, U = 240.3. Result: -240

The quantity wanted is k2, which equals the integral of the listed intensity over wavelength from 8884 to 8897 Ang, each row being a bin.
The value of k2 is 3197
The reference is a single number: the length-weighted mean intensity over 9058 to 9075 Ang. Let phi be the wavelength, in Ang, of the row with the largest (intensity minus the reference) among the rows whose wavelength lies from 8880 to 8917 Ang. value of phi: 8886.51 Ang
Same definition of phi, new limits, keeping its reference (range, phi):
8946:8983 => 8960.48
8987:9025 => 9001.84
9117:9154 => 9122.87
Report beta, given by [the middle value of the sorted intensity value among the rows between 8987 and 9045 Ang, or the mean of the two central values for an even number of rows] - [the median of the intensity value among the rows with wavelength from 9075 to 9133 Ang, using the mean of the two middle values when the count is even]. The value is 3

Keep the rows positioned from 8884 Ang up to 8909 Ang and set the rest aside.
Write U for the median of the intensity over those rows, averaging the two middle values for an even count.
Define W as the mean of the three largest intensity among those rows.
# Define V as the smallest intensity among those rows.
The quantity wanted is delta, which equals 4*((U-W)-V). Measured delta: -954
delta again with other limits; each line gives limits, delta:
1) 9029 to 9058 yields -944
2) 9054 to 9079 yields -929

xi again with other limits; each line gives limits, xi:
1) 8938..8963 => -250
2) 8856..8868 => -247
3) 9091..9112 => -237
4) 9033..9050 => -240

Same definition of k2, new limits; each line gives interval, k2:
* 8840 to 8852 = 2920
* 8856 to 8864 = 1955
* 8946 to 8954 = 1895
